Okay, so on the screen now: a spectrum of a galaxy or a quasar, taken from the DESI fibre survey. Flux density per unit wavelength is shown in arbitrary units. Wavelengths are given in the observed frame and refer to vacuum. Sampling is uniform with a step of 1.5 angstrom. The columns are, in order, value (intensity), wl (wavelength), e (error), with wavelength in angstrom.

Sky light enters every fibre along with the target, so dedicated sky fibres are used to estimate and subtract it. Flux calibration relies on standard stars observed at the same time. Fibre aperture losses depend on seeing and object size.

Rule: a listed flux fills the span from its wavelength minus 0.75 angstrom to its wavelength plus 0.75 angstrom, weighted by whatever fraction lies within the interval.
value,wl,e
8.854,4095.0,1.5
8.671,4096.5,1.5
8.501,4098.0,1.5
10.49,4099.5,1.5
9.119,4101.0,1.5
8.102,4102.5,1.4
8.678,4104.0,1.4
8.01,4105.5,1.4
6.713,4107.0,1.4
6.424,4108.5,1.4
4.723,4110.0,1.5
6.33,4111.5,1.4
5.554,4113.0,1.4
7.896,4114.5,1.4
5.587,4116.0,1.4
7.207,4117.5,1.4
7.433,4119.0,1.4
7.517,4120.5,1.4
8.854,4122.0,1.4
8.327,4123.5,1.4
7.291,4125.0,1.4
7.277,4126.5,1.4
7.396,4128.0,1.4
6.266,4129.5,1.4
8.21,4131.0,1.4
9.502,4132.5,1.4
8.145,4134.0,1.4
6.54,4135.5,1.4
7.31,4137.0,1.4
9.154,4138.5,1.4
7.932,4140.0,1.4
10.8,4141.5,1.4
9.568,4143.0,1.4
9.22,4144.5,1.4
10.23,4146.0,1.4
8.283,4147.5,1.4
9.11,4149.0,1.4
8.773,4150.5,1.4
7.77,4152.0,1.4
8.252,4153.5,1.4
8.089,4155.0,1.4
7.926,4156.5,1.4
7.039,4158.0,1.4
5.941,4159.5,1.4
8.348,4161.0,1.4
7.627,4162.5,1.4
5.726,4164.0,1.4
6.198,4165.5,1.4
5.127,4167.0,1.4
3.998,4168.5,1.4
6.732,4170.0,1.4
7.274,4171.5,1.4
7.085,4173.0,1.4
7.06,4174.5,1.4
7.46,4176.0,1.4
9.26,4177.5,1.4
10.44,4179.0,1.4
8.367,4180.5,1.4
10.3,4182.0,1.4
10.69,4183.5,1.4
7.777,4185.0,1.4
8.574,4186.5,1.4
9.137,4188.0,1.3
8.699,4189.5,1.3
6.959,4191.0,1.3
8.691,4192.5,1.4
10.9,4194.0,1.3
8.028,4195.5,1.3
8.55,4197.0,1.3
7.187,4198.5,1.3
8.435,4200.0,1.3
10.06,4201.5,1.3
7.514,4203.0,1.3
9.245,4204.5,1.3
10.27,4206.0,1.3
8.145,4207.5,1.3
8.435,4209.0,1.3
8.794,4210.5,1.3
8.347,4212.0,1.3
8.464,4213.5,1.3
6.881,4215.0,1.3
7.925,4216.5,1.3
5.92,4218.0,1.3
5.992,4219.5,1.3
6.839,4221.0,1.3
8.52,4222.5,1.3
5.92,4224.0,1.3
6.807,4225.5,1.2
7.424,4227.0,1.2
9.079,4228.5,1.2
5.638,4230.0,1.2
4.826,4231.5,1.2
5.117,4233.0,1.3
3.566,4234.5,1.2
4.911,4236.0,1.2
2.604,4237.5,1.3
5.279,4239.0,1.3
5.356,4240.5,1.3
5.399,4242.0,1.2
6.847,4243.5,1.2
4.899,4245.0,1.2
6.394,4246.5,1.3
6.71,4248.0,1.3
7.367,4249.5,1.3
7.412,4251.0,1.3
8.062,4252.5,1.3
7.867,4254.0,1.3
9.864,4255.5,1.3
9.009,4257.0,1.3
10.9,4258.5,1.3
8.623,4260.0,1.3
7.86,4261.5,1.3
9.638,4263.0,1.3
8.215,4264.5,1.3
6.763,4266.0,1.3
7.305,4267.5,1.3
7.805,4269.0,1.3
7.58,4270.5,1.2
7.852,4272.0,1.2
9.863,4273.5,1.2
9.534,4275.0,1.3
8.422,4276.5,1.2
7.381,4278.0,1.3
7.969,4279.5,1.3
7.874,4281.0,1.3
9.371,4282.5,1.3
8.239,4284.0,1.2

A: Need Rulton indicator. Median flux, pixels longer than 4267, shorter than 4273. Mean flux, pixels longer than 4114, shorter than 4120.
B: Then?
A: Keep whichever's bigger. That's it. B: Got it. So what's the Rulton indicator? 7.7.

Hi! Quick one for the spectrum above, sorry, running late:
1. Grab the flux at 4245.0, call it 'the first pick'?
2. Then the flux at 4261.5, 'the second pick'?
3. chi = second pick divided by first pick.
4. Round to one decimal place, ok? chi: 1.6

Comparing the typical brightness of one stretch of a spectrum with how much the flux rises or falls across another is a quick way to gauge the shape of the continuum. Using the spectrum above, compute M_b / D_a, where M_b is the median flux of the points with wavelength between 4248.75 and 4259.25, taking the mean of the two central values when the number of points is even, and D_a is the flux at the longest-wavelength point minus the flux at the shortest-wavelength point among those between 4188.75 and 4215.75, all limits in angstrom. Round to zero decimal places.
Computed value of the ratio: -4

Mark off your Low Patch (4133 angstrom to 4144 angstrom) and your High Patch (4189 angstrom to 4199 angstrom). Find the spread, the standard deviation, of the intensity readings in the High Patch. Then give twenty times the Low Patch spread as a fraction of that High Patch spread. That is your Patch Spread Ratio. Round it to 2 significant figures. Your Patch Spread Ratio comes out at 22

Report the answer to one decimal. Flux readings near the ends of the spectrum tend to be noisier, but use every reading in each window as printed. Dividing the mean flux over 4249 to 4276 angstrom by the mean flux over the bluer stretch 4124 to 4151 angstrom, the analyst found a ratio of 1.0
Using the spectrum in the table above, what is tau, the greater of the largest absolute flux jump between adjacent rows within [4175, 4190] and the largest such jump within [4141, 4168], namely 2.91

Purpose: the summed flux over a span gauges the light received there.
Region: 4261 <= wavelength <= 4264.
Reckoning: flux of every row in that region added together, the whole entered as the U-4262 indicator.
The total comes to 17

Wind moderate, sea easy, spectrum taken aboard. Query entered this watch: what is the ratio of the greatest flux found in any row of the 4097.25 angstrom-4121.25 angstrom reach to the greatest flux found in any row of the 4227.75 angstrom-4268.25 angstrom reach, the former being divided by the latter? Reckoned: 0.96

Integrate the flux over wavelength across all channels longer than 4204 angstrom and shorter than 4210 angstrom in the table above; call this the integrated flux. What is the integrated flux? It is 54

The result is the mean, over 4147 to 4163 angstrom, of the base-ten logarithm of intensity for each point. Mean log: 0.90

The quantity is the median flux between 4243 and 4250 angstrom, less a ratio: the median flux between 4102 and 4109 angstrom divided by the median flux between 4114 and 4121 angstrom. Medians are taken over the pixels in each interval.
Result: 5.6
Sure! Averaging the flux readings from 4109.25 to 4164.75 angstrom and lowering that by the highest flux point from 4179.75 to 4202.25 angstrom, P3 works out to -3.1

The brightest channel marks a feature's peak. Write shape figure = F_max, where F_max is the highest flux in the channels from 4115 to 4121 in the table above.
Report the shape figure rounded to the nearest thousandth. 7.517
